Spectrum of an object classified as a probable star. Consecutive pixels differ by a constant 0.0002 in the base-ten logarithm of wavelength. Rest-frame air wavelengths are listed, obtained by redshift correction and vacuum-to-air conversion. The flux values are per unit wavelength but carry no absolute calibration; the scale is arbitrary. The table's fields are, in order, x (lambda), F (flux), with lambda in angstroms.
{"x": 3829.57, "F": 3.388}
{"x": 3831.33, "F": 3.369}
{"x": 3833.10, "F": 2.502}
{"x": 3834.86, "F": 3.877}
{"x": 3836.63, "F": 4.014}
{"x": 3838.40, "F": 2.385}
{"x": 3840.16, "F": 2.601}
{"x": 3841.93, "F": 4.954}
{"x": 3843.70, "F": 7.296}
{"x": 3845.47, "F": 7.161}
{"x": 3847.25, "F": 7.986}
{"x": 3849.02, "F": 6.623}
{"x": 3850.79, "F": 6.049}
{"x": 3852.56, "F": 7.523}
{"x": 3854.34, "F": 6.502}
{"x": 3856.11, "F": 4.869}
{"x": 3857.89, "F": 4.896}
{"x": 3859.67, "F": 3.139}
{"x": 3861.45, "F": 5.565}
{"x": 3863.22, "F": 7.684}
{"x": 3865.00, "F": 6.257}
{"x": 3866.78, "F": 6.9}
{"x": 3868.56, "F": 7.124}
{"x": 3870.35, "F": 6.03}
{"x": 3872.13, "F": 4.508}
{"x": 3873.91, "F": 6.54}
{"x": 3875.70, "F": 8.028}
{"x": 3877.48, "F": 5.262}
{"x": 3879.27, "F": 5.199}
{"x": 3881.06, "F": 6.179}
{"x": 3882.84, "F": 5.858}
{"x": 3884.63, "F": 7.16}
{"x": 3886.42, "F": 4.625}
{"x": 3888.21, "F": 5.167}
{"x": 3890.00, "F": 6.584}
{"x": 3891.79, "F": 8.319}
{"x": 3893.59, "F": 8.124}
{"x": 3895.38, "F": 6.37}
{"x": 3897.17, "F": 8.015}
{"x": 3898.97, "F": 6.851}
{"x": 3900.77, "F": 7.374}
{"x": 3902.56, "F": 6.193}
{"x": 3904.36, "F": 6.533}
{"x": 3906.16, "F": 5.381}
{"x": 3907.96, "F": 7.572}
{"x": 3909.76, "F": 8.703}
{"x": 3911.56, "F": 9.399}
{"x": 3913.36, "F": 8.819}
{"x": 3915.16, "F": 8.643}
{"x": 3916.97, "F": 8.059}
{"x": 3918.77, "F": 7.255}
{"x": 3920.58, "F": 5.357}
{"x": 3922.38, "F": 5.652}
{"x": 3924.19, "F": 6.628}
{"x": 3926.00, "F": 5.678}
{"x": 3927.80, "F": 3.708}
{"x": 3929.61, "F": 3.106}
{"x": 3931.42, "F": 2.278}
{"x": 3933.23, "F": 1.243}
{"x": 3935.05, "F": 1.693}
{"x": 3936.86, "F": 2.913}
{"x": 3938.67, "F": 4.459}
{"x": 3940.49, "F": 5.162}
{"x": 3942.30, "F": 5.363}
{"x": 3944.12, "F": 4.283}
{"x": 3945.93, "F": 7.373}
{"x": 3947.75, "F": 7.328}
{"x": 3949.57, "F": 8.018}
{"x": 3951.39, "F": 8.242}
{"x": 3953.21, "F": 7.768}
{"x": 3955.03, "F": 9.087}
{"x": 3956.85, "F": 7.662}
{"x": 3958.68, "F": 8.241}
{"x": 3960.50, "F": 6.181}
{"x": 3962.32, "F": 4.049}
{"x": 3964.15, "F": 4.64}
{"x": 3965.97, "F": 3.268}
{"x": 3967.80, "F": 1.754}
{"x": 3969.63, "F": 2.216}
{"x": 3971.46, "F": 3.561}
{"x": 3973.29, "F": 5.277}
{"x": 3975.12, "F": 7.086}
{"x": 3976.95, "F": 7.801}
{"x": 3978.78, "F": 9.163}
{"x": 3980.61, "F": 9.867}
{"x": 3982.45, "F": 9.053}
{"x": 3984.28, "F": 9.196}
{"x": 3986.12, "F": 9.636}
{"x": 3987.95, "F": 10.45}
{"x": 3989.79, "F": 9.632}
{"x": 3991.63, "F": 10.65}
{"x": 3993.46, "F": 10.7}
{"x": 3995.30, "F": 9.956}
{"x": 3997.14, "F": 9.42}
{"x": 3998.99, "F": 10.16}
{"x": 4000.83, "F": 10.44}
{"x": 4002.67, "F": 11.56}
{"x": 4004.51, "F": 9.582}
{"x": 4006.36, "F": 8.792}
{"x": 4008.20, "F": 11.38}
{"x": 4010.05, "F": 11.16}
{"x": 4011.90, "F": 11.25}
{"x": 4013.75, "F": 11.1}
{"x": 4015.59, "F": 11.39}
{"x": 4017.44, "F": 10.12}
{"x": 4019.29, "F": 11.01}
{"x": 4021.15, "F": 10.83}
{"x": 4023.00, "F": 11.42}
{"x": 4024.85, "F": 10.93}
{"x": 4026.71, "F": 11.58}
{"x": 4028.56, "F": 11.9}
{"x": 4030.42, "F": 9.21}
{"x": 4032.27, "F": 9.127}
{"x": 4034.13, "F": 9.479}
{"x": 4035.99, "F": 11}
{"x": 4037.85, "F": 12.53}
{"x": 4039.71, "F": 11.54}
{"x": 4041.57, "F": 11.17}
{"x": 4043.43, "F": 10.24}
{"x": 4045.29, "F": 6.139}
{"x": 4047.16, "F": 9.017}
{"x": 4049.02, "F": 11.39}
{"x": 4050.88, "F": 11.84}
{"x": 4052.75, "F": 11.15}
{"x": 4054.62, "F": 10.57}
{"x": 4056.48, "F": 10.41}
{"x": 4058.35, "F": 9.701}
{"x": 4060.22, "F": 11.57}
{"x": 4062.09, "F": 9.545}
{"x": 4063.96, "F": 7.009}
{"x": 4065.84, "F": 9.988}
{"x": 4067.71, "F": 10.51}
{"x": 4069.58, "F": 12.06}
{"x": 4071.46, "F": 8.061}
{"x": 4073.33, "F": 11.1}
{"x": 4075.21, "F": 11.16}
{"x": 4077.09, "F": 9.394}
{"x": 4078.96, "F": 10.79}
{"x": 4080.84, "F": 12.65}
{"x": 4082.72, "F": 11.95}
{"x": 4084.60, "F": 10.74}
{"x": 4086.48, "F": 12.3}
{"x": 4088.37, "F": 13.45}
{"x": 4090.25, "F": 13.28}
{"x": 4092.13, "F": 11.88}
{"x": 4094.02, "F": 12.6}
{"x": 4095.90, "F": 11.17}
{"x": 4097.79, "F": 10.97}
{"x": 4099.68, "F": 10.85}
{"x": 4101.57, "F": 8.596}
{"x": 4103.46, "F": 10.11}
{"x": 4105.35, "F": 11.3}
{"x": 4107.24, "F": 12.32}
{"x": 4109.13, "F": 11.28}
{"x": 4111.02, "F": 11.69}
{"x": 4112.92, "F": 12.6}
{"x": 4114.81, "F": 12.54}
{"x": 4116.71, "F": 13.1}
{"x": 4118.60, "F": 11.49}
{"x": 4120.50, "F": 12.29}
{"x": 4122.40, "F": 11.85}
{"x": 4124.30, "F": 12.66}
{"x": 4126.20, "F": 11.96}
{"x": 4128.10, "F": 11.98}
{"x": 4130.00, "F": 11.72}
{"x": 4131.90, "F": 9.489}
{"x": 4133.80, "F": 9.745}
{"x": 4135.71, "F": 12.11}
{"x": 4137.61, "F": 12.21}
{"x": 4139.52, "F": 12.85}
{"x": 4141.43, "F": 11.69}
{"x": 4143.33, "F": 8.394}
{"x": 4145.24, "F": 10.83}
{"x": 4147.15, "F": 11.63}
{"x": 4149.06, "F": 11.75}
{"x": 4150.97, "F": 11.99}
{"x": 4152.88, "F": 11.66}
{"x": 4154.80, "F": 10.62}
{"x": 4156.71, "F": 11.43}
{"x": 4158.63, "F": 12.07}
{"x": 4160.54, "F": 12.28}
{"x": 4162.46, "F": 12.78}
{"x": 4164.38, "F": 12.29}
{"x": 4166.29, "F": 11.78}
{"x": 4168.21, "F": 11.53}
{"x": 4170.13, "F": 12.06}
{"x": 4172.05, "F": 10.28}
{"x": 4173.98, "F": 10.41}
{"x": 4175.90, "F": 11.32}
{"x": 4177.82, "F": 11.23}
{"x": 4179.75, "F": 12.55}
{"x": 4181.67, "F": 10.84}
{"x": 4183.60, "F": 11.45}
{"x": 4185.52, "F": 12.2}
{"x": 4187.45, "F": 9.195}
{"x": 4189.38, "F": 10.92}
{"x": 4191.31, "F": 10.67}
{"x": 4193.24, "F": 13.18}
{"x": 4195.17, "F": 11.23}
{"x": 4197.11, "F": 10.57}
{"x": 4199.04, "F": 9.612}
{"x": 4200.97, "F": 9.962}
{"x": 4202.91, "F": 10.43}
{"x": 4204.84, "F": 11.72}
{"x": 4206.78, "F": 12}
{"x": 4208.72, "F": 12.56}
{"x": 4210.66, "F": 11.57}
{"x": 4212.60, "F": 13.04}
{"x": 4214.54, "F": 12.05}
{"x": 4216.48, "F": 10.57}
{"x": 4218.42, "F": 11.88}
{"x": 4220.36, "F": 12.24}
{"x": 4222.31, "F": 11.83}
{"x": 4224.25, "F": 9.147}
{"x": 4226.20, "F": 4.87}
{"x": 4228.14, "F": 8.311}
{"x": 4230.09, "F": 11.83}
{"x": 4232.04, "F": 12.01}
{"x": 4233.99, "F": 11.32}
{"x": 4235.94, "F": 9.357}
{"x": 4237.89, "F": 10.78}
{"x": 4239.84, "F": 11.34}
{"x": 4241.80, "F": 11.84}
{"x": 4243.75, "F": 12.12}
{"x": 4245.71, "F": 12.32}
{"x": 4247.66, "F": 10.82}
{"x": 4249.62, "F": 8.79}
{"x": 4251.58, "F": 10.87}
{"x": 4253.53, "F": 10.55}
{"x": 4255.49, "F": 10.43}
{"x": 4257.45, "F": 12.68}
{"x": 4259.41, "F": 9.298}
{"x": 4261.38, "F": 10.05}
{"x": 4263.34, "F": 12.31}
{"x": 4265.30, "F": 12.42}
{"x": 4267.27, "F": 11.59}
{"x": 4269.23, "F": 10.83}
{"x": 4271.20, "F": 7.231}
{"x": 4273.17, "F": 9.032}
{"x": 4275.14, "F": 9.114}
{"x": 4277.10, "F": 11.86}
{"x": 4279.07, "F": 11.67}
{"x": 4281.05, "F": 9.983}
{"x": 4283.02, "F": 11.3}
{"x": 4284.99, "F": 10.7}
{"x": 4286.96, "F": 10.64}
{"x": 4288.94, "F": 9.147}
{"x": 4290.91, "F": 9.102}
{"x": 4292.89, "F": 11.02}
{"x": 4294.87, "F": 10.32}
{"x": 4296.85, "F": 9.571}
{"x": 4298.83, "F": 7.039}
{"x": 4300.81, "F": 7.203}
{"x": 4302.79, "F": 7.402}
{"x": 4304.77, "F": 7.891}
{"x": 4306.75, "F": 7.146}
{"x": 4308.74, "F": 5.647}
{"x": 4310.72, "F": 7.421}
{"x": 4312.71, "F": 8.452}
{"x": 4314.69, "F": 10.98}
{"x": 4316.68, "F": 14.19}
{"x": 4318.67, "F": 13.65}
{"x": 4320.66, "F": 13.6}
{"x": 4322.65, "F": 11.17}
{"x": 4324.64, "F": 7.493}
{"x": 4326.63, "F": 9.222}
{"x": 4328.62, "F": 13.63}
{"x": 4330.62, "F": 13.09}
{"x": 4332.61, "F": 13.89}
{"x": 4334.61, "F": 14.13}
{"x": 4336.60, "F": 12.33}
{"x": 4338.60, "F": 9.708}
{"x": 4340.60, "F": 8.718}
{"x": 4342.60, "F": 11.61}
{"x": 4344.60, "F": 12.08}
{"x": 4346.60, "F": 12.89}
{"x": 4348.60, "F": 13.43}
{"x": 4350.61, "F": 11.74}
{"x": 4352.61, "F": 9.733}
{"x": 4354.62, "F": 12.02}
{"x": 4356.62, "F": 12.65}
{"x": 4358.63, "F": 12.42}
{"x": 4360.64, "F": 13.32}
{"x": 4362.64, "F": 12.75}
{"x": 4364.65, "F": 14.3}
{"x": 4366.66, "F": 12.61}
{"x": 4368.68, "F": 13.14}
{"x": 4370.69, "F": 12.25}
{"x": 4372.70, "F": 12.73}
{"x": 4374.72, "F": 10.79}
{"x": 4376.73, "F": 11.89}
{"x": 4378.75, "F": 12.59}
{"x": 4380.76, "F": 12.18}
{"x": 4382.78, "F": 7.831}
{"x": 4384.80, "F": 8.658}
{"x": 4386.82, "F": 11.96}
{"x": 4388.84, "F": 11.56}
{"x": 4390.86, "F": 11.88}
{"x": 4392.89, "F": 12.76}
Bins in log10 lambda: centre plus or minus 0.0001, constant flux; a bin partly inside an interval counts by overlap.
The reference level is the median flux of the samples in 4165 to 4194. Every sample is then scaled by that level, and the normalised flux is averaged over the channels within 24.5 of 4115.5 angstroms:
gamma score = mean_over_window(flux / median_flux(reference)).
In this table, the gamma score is 1.02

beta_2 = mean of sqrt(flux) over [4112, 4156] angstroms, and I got 3.40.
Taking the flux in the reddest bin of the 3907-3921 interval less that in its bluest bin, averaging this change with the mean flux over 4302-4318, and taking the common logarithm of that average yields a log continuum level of 0.51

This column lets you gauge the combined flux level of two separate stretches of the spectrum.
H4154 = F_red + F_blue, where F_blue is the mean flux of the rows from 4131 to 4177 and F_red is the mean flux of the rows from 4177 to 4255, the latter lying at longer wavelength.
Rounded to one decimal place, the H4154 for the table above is 22.4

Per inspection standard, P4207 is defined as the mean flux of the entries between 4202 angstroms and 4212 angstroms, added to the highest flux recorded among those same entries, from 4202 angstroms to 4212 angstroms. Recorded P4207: 24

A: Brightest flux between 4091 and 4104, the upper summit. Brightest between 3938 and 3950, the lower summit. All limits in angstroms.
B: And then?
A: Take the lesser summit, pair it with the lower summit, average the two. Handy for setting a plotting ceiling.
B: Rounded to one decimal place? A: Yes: 8.0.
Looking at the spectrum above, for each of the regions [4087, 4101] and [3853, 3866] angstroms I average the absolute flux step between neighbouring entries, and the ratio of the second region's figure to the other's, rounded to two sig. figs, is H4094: 2.3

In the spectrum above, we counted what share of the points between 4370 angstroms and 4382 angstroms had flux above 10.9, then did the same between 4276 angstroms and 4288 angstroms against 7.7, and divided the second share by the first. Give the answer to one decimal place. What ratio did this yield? 1.2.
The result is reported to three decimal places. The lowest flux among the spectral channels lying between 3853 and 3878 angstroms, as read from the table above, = 3.139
